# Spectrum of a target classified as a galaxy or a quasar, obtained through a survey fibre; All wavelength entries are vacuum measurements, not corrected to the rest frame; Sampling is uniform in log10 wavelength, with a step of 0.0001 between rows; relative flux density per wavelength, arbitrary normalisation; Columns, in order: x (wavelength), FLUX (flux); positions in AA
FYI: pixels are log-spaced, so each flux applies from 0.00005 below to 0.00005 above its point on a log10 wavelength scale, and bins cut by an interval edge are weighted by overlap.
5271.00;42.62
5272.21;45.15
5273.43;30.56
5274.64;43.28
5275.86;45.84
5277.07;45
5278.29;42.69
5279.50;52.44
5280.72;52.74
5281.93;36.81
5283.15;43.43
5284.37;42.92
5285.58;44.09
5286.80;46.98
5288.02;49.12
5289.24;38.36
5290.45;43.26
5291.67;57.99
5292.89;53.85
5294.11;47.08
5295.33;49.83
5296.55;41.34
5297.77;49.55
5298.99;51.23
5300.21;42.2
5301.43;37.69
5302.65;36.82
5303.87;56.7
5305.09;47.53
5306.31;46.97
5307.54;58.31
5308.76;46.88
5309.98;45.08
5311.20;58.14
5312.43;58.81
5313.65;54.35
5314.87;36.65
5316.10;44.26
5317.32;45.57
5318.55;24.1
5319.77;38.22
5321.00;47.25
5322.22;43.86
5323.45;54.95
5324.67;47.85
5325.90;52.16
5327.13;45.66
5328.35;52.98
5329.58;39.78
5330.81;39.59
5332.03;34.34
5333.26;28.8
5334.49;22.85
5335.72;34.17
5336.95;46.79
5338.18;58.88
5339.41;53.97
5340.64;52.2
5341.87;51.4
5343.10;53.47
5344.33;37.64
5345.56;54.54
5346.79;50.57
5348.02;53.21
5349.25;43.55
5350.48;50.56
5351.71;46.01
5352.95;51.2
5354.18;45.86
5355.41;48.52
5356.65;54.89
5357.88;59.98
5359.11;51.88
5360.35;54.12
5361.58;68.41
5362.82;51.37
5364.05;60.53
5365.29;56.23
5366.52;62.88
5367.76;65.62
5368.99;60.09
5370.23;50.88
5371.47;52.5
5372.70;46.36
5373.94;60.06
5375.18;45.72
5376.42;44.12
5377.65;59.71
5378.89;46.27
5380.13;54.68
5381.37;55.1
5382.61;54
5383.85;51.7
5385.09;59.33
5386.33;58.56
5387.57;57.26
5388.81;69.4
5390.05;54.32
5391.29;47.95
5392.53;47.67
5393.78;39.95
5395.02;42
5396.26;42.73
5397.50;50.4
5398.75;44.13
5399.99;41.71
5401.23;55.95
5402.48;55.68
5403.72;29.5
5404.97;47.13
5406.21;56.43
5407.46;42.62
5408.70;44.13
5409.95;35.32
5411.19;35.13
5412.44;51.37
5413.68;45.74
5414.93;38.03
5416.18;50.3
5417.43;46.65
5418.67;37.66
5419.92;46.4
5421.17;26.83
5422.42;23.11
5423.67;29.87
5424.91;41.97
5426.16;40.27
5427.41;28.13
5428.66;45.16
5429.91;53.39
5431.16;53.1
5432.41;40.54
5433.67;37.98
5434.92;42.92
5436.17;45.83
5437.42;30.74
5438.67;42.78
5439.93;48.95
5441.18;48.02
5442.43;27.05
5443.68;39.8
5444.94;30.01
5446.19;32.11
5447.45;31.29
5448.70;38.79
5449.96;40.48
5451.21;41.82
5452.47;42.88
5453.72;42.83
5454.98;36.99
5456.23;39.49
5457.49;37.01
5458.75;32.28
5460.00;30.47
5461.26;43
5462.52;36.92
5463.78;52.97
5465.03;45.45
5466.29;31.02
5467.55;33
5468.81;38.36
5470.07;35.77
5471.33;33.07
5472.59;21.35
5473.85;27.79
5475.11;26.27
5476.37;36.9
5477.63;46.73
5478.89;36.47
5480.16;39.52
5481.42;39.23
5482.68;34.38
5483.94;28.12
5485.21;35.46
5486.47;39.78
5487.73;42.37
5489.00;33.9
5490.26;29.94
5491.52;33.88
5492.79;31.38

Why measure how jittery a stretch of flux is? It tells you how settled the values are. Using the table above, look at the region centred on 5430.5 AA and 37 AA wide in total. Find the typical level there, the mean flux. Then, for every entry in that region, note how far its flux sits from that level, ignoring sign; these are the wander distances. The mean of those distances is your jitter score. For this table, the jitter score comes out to 7.1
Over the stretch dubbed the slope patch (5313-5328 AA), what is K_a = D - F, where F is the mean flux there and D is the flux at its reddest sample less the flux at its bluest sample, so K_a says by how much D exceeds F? -53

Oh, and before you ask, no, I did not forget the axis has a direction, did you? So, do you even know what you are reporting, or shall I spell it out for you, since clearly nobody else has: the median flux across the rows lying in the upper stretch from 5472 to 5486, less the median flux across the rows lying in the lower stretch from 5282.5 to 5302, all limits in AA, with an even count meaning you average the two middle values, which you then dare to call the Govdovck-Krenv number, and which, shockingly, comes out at -10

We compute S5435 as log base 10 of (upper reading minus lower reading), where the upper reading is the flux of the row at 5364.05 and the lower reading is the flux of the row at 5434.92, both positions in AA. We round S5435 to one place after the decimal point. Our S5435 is 1.2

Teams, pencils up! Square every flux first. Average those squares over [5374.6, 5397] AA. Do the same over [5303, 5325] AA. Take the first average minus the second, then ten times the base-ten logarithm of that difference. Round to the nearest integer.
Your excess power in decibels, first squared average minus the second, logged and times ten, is 26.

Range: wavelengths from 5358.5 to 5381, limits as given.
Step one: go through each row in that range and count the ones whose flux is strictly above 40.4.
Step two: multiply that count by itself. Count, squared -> 324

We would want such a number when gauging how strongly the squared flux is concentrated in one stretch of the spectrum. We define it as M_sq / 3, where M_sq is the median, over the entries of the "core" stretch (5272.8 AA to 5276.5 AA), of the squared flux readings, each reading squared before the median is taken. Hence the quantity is 624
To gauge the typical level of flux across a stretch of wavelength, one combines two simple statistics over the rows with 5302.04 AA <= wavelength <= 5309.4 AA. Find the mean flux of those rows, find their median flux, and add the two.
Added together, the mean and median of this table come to 96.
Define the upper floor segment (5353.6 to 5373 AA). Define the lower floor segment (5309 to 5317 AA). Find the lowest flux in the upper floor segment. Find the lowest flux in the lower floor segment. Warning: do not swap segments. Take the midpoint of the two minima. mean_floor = 41.3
